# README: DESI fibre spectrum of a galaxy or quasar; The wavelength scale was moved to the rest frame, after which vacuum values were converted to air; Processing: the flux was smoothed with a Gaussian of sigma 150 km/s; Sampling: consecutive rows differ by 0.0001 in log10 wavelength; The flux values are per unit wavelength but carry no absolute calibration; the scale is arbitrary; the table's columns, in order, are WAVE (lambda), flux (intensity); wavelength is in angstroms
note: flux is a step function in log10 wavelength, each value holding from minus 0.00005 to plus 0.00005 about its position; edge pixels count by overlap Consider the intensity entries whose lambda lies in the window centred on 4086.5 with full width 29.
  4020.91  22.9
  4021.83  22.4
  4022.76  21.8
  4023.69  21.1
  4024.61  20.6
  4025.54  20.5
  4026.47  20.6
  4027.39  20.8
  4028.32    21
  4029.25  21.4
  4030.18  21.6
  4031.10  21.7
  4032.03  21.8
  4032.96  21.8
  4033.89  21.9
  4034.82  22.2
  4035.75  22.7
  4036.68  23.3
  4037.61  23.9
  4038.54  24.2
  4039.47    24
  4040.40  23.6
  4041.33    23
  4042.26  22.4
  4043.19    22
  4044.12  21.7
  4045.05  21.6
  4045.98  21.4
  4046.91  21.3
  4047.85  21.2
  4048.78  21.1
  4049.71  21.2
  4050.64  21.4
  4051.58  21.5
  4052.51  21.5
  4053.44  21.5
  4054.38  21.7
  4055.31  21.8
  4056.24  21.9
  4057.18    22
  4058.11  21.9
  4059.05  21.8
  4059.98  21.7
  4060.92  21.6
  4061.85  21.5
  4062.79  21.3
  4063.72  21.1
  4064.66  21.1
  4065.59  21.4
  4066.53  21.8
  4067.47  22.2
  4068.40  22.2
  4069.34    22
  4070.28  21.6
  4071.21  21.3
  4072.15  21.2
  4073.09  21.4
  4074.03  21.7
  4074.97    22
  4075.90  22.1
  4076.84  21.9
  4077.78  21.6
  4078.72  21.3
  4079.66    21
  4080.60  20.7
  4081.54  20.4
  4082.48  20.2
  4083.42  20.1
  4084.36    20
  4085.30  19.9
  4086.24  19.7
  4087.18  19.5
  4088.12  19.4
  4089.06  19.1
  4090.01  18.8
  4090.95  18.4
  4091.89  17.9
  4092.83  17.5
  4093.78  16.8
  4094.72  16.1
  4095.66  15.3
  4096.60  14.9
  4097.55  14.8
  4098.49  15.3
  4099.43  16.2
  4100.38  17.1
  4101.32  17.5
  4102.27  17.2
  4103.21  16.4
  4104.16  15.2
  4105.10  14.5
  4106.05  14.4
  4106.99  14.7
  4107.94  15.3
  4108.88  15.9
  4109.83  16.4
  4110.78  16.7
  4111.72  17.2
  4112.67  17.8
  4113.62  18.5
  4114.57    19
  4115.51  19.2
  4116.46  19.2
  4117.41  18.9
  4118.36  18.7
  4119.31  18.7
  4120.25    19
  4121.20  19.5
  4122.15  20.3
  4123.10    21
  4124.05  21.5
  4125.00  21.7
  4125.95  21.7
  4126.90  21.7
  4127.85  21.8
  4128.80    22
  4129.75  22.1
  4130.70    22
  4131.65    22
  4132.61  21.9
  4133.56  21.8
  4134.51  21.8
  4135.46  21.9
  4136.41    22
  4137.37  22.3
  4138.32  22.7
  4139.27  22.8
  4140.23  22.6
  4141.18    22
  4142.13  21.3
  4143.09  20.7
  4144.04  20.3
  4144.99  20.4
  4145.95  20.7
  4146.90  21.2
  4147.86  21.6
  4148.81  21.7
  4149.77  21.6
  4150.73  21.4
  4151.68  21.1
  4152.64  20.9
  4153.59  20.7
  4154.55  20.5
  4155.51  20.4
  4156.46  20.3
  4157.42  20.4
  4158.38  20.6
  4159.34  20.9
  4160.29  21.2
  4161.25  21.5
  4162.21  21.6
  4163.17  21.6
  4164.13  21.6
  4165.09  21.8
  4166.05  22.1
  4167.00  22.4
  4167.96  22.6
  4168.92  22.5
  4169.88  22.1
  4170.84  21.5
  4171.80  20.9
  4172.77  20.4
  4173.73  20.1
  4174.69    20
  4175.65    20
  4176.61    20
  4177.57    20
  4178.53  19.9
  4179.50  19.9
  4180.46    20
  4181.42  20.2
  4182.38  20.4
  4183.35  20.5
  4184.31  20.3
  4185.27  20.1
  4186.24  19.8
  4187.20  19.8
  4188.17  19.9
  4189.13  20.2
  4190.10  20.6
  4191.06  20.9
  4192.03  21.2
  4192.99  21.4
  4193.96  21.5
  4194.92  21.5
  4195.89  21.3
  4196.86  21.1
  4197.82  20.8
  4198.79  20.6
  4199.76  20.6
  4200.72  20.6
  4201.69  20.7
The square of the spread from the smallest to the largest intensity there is 53.3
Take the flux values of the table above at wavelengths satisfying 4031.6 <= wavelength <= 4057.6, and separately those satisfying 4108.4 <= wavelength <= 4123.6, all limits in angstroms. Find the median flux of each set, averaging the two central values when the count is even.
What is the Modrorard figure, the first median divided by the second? 1.16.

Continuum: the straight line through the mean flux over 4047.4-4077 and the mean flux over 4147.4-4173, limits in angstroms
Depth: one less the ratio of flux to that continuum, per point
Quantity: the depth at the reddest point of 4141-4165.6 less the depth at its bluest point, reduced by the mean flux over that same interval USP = -21.1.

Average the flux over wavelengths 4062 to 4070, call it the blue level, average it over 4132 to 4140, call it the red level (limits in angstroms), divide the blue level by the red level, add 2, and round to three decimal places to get 2.977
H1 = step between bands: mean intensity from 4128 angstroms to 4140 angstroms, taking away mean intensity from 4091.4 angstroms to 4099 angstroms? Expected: 6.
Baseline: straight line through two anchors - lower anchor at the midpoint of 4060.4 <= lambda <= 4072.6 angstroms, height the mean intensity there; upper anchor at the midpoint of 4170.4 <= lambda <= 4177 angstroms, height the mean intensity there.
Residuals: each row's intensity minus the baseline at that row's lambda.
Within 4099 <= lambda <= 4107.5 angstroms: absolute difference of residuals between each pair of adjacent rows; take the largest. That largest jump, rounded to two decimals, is 1.19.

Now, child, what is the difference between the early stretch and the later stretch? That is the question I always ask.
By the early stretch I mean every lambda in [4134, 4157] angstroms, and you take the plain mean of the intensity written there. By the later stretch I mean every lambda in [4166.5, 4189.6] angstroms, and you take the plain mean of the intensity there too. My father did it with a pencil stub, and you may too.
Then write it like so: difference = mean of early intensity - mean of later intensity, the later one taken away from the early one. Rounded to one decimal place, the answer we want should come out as 0.8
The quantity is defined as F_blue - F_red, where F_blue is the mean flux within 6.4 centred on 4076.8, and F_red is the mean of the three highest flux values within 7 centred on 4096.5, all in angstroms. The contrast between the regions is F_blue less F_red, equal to 5.3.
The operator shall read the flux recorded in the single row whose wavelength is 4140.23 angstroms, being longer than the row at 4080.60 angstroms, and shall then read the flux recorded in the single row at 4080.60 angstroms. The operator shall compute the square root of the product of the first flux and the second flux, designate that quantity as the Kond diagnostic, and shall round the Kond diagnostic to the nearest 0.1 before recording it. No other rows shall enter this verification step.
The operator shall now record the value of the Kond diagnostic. 21.6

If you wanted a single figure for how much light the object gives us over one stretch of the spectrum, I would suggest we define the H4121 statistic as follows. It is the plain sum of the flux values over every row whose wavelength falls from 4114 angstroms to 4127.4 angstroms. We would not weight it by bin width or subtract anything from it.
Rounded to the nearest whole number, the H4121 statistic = 280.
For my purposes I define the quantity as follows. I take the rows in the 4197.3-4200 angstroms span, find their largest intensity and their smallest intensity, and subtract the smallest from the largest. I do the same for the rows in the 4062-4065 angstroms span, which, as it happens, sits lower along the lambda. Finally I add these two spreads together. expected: 0.40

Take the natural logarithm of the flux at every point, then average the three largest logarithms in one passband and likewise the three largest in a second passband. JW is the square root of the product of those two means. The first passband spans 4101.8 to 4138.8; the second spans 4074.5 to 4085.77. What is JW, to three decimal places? 3.099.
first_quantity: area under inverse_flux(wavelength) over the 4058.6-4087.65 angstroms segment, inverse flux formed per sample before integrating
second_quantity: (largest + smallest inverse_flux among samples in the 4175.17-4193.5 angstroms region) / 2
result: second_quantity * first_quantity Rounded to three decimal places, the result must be 0.067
